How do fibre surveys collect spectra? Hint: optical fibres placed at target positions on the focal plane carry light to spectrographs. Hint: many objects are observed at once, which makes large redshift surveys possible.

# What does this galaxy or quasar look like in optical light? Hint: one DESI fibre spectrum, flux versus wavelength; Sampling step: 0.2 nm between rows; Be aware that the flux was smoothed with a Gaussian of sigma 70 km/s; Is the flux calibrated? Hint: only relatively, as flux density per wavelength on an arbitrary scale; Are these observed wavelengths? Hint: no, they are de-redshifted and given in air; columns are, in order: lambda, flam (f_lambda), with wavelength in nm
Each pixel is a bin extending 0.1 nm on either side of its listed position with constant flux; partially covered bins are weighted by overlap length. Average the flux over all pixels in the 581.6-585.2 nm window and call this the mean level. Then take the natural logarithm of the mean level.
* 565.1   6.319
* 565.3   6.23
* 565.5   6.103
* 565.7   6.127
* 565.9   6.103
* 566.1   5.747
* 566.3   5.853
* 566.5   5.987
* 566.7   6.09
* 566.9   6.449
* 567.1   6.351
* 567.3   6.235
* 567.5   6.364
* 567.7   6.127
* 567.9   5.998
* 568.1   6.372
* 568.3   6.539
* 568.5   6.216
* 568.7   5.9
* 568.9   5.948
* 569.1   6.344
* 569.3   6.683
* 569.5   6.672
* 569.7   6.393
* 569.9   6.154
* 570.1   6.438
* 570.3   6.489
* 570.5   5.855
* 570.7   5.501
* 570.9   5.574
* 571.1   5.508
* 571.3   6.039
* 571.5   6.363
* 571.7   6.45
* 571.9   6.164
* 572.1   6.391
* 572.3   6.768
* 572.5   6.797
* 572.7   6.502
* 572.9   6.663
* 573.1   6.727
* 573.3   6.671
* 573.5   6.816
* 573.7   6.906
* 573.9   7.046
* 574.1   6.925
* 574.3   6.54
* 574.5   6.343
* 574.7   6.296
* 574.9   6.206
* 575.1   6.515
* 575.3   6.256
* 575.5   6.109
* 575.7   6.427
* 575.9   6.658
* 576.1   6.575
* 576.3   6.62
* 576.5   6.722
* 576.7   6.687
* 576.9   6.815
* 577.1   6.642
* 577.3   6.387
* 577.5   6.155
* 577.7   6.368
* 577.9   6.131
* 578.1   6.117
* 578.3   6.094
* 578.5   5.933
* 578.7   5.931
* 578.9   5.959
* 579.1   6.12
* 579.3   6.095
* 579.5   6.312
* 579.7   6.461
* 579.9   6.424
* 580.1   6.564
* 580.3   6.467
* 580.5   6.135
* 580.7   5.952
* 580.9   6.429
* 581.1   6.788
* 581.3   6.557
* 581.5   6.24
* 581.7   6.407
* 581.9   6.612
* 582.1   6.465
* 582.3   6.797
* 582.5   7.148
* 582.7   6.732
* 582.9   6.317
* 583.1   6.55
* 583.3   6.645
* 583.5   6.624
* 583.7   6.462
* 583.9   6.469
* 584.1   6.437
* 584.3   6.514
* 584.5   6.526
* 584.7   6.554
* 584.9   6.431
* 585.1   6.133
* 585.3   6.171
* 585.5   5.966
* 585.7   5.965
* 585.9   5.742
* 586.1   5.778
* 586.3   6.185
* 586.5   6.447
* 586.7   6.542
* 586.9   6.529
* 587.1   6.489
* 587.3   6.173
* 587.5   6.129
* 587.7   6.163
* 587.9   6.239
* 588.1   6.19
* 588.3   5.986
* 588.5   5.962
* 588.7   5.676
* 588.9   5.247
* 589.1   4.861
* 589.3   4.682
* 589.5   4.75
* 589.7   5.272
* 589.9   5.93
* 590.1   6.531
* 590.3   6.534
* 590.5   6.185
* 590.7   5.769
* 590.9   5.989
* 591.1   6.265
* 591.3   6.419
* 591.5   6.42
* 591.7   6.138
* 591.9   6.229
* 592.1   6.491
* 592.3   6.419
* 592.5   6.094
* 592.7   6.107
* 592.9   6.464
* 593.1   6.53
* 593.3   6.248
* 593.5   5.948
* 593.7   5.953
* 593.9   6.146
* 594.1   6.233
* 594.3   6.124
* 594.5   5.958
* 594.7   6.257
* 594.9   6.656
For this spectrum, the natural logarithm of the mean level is 1.88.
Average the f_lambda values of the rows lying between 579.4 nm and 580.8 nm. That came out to 6.33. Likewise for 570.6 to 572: 5.94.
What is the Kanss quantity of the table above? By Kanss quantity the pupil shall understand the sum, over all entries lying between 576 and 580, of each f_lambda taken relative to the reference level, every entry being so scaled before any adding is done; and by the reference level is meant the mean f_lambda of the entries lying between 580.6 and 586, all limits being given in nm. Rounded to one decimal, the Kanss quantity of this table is 19.7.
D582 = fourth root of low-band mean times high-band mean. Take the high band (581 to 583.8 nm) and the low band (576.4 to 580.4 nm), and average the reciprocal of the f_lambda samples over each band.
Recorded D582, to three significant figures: 0.394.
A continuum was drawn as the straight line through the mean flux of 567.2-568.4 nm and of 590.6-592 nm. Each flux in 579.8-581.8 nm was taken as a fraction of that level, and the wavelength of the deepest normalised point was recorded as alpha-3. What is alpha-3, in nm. 580.7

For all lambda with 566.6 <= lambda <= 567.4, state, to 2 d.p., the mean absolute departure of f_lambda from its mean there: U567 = 0.12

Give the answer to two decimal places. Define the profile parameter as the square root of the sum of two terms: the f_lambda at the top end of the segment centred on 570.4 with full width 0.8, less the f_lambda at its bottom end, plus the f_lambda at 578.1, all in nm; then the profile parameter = 2.28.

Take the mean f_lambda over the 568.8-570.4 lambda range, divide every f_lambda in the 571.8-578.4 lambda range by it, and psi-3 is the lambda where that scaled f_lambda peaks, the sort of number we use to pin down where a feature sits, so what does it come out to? 573.9 nm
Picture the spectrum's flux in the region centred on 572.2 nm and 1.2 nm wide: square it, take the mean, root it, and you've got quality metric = 6.5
